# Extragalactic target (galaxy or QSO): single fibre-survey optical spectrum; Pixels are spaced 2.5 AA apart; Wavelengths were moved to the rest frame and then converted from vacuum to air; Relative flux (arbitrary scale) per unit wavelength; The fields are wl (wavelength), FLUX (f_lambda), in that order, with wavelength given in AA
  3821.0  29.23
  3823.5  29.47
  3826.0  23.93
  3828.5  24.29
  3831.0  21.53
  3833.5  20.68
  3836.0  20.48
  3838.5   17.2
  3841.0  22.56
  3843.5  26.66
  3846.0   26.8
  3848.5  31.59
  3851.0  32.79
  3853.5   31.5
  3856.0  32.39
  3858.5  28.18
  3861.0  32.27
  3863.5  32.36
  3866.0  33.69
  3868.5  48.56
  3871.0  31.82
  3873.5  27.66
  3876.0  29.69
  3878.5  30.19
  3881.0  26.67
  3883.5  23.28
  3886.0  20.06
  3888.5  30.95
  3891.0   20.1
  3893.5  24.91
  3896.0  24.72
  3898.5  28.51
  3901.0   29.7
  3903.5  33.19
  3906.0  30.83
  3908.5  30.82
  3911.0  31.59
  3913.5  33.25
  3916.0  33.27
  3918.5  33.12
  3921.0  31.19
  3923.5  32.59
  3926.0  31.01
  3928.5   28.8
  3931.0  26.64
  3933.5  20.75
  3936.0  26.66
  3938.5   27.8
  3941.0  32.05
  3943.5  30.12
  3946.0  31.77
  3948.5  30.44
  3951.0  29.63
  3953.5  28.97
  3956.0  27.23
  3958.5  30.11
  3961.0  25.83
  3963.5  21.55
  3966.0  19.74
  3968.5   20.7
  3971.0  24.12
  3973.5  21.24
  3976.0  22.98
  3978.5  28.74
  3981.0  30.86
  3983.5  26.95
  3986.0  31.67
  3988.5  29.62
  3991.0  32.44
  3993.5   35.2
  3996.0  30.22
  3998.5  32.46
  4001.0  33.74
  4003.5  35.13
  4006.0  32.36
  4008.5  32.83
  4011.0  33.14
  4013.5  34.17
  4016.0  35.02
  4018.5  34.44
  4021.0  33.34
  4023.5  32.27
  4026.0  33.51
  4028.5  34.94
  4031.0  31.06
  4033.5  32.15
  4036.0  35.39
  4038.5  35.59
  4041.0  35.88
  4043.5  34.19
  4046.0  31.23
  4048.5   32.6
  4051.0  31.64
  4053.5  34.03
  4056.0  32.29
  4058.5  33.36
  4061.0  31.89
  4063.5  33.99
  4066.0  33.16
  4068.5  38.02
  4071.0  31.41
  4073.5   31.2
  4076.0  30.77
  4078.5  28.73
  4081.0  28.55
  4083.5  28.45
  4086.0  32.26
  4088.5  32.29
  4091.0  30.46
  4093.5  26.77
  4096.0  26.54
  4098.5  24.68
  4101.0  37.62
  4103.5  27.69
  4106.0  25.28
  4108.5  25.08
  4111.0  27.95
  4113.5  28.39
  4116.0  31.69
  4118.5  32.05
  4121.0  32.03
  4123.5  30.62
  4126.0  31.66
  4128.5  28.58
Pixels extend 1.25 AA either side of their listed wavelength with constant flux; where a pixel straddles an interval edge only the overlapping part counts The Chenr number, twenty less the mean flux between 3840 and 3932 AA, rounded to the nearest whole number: -10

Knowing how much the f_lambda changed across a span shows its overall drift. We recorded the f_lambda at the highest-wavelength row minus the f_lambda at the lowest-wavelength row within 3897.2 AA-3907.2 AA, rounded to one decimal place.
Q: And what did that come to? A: 2.3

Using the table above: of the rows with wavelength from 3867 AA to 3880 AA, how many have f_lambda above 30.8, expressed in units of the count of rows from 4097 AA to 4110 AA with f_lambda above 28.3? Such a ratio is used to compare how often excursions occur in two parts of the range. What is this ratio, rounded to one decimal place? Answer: 2.0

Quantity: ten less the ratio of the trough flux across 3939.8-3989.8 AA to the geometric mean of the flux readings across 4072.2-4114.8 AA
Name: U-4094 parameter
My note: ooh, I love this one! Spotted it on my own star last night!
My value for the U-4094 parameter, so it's 9.32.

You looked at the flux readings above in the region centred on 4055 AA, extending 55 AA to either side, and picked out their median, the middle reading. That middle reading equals 32.3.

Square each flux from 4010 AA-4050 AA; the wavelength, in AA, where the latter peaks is 4041.0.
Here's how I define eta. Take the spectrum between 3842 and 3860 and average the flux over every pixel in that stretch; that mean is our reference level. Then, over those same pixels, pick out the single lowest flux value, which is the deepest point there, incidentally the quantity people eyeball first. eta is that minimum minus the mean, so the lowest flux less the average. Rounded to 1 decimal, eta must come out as -3.3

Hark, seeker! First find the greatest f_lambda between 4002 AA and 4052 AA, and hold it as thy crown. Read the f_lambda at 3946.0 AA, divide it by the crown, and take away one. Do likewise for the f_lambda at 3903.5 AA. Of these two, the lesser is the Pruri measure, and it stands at -0.11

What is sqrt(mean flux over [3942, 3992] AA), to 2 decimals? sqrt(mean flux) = 5.22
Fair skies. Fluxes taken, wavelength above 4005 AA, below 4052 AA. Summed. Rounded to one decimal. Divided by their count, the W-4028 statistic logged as 33.5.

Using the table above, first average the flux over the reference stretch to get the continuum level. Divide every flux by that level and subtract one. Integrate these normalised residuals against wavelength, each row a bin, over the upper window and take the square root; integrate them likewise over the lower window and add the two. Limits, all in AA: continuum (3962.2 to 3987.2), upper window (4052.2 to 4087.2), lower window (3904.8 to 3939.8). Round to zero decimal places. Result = 10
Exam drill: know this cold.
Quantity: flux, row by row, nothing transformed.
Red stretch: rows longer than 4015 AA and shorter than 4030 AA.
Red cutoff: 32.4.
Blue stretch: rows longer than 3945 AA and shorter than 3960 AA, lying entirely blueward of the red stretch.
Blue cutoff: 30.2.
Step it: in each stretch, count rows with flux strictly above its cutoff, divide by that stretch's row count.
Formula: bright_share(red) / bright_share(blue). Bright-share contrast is 2.5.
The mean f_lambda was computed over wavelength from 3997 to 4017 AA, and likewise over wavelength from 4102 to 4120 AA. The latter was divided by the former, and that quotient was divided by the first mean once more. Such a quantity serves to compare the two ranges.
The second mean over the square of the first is 0.025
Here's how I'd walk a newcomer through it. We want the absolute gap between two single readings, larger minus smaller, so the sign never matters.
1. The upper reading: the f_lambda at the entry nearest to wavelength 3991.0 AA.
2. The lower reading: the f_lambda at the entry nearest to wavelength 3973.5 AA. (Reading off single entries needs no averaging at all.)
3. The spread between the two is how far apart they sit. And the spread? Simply 11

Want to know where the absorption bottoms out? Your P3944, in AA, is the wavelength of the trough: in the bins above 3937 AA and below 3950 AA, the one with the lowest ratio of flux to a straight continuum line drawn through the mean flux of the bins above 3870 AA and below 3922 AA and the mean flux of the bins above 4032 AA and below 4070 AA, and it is 3938.5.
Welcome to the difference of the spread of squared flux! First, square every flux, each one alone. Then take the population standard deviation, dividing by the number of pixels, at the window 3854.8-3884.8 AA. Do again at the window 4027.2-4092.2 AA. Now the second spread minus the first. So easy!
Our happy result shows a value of -286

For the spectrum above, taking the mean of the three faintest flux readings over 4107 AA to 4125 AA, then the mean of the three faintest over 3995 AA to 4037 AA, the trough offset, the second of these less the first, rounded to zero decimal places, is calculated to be 4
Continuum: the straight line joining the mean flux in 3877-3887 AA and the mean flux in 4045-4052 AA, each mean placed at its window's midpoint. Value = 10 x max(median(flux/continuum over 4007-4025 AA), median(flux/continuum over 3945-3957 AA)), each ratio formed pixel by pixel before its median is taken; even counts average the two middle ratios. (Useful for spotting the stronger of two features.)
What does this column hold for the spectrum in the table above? 10.9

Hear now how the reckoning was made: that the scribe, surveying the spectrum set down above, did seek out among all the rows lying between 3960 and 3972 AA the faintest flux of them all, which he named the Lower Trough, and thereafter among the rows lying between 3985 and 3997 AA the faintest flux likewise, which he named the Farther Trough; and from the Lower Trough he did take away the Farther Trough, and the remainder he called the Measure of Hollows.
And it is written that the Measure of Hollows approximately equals -9.9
